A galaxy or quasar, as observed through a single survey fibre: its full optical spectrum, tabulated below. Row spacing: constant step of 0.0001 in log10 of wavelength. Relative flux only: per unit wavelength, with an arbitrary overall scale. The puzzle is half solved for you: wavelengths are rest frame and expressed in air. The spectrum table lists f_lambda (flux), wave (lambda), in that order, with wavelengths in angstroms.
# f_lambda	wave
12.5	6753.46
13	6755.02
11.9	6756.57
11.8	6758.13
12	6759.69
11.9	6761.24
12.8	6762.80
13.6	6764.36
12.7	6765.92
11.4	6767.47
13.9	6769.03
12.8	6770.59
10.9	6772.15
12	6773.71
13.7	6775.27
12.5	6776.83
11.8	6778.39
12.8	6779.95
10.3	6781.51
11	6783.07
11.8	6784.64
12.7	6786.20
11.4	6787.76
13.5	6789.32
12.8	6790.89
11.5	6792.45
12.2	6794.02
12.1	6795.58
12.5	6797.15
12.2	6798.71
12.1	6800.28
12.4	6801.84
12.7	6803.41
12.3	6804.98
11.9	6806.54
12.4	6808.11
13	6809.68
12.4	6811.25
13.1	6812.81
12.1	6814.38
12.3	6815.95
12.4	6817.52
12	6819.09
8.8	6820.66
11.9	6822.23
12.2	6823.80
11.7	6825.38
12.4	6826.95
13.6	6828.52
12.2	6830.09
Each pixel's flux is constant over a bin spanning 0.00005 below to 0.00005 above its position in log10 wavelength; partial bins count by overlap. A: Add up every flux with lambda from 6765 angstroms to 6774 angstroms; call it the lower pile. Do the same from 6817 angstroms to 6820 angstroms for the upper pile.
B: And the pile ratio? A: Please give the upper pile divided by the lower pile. 0.33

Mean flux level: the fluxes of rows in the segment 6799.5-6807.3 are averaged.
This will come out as 12.3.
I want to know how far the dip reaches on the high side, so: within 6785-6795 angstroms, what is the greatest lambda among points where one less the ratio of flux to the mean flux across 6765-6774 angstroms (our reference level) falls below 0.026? 6794.02 angstroms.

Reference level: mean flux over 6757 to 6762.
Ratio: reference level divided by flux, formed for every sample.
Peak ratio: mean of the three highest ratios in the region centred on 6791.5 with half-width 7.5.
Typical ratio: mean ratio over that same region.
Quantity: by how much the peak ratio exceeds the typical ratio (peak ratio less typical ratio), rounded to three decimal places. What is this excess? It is 0.057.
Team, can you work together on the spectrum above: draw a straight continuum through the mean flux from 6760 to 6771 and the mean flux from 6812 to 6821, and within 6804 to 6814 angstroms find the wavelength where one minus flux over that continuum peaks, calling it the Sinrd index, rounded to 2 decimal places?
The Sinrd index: 6806.54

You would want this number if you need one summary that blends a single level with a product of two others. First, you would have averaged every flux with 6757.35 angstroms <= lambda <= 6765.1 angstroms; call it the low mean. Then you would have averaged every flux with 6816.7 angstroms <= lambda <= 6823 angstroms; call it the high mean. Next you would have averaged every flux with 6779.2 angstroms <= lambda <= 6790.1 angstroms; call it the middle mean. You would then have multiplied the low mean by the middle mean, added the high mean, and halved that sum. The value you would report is 80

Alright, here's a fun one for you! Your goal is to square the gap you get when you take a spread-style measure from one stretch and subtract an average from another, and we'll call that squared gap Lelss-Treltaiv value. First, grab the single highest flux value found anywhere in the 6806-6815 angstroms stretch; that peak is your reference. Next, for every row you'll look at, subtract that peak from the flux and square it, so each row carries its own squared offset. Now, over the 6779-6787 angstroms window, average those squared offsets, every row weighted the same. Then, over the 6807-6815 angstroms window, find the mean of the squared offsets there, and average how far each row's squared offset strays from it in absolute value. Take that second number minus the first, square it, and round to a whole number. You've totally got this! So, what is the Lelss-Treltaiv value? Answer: 6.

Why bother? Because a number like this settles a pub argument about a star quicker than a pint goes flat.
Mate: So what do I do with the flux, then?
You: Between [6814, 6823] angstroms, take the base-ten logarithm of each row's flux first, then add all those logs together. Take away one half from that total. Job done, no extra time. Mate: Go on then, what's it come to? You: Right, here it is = 5.87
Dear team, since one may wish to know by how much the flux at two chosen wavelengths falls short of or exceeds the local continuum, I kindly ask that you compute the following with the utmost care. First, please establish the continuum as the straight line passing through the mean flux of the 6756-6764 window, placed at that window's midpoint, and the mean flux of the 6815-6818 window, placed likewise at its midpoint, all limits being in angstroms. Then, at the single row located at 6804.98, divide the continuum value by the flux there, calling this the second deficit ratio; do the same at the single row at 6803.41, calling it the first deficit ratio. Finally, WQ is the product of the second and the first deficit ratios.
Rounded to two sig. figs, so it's 0.97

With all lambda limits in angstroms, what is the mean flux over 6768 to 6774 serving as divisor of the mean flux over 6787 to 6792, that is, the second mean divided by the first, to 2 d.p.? 1.01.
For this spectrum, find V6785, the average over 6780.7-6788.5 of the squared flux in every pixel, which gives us 132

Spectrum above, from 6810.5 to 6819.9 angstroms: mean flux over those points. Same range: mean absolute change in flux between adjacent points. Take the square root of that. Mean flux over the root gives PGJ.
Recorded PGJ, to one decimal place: 17.9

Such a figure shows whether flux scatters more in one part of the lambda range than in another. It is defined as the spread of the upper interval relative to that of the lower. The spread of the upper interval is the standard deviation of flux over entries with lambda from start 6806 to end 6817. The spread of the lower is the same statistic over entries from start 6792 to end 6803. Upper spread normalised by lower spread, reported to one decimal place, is 1.4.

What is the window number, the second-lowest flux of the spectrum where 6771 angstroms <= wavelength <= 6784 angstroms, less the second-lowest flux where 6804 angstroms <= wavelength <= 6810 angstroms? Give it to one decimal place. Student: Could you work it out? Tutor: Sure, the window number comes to -1.4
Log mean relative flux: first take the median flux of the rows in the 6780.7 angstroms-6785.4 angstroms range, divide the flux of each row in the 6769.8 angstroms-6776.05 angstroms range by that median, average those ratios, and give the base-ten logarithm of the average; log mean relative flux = 0.050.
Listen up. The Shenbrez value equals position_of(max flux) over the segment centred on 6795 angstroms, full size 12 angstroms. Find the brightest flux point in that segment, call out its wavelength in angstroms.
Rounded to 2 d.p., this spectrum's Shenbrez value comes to 6789.32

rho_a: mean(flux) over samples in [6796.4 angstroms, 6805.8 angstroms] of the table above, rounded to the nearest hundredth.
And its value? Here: 12.37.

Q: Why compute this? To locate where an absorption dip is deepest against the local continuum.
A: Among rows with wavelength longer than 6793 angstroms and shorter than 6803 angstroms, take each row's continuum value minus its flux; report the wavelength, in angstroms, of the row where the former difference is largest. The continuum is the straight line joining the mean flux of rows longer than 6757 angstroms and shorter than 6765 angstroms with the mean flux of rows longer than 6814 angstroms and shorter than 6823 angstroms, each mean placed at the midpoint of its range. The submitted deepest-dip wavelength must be 6795.58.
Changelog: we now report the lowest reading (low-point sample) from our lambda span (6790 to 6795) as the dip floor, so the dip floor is 11.5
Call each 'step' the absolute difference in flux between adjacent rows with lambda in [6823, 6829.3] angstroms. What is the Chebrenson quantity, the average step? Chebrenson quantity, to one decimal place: 0.8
